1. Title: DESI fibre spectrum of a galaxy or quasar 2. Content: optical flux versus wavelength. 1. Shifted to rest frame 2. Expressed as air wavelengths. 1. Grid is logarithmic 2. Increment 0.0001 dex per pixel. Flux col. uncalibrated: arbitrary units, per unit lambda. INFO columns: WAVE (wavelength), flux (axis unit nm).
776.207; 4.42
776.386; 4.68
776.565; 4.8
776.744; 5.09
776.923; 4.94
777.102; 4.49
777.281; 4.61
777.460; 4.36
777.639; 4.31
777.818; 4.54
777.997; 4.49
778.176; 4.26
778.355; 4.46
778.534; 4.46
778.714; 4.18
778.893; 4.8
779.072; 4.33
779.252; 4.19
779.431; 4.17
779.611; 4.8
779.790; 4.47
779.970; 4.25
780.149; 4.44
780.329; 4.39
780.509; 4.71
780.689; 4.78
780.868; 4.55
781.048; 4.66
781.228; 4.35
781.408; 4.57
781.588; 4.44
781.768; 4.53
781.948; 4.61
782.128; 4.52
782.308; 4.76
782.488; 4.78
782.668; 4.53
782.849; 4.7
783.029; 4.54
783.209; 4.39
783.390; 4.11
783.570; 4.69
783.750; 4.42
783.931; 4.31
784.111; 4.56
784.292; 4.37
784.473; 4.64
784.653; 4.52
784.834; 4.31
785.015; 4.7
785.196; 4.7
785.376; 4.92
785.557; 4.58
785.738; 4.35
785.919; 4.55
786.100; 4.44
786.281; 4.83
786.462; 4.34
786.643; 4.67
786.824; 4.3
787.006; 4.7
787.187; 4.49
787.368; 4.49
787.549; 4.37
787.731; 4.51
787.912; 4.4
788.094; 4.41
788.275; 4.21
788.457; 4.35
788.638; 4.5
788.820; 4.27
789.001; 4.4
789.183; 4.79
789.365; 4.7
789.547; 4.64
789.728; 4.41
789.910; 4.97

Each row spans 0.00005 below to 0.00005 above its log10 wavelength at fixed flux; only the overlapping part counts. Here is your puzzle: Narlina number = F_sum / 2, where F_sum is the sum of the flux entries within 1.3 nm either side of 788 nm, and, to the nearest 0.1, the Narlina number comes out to 31.1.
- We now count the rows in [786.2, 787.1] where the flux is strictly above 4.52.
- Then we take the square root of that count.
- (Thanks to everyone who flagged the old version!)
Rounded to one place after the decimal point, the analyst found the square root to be 1.7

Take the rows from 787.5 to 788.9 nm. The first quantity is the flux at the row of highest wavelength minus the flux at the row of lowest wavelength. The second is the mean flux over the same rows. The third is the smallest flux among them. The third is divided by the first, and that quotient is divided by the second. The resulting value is -10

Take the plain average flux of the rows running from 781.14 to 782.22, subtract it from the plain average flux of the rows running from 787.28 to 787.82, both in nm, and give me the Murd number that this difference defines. -0.05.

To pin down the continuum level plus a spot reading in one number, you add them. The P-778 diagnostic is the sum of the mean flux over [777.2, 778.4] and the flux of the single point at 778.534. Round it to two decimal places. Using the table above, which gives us 8.89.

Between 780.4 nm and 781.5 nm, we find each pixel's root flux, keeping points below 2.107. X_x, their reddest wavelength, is 781.228 nm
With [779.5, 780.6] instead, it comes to 780.329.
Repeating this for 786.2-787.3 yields 786.824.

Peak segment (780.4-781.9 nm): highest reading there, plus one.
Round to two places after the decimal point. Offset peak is 5.78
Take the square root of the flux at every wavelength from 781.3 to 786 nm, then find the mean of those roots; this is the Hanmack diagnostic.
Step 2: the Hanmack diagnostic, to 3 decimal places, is 2.131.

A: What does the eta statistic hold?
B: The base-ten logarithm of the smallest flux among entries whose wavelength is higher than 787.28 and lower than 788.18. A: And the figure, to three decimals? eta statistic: 0.640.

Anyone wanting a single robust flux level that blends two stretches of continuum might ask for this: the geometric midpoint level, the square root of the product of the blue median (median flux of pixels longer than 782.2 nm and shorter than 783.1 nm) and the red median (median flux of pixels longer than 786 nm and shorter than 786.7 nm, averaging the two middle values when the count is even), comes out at 4.63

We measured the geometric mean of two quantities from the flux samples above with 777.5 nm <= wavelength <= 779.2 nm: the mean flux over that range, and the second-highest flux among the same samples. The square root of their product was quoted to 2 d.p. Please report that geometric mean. 4.48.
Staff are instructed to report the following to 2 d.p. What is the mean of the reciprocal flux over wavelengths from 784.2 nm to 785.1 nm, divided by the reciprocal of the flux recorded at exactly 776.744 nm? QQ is 1.13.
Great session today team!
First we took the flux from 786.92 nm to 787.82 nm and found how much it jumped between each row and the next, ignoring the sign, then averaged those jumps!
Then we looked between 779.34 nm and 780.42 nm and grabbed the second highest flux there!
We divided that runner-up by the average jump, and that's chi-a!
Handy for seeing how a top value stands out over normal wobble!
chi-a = 38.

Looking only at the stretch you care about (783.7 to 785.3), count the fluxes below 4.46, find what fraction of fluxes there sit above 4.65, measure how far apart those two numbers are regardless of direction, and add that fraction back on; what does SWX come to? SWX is 4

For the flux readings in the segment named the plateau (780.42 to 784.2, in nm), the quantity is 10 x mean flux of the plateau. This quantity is 45.5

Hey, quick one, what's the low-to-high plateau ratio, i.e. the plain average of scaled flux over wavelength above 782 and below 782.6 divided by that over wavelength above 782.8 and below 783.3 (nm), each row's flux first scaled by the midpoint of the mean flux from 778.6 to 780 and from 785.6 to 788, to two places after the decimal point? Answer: 1.03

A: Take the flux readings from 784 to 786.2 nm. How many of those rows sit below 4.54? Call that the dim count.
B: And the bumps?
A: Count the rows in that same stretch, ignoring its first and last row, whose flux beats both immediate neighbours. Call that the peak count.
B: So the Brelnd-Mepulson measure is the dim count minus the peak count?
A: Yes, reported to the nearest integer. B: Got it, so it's 2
